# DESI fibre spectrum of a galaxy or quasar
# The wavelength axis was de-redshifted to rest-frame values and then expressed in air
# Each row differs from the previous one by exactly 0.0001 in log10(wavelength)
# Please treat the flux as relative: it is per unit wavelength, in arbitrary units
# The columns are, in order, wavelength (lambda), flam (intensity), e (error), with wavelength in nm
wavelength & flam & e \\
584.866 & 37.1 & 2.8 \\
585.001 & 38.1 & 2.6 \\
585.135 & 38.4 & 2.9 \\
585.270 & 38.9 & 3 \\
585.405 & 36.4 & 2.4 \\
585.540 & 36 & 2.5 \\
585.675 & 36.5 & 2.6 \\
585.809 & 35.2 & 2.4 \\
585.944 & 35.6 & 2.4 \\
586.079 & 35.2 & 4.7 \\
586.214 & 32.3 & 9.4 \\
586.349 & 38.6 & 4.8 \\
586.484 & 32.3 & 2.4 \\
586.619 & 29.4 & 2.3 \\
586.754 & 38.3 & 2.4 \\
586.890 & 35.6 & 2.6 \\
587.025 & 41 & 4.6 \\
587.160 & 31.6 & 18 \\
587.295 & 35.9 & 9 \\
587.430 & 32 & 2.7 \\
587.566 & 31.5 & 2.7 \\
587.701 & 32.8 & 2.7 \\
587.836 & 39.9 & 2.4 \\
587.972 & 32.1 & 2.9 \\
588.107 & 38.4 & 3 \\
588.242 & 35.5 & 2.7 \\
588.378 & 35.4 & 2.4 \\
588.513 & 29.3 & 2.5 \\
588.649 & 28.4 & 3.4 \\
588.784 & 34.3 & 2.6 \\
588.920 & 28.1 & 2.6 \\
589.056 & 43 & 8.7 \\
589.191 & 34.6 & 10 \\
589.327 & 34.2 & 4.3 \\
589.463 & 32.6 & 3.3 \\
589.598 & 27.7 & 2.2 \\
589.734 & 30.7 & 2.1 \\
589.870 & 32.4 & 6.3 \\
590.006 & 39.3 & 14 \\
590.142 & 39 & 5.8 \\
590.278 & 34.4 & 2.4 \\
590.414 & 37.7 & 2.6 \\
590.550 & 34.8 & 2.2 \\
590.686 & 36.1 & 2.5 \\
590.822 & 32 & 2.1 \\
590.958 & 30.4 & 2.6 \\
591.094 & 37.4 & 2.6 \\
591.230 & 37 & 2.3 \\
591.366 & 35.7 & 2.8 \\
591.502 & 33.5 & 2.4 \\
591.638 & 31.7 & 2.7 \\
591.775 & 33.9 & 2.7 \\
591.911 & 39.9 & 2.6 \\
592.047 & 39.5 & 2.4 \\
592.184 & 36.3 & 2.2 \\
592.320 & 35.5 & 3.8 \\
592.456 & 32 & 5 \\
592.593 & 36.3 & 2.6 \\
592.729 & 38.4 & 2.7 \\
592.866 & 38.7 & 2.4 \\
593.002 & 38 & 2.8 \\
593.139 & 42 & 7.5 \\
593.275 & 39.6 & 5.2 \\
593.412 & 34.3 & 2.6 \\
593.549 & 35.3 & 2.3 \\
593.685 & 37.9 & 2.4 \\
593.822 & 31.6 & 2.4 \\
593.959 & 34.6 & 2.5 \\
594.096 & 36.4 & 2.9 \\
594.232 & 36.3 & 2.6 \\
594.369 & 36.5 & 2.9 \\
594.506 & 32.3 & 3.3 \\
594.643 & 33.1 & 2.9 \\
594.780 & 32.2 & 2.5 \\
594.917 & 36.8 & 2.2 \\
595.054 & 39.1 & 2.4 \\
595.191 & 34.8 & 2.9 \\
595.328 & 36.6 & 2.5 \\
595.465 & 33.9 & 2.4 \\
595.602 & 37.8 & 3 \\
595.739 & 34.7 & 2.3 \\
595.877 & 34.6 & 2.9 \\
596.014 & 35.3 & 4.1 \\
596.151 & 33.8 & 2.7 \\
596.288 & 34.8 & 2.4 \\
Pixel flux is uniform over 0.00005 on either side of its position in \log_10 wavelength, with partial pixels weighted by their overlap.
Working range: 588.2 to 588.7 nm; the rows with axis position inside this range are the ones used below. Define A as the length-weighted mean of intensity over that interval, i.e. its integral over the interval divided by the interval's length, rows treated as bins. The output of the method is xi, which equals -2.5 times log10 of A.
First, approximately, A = 32.1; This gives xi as -3.77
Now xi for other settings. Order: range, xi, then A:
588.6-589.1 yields -3.80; 33.2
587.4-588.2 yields -3.85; 34.6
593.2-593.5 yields -3.92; 36.9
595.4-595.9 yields -3.87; 35.3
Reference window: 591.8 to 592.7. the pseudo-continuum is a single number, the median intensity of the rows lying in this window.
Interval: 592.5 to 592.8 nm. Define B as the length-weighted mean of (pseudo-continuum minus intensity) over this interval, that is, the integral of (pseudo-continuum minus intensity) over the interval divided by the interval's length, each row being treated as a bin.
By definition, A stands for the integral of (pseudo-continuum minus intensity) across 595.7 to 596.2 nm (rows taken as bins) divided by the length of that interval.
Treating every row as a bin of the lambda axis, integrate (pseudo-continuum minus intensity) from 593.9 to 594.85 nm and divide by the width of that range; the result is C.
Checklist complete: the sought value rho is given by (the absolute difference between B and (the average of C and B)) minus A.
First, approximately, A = 1.7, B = -0.6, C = 1.8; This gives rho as -0.5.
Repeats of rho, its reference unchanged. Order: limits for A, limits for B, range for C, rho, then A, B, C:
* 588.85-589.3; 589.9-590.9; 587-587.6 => -0.2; 1.2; 0.3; 2.2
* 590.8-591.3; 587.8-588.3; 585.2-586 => -1.8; 1.9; 0.0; -0.2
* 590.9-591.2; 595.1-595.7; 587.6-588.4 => -1.7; 1.9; 0.5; 0.8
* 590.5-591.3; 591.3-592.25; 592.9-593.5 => -0.4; 1.7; 0.5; -2.1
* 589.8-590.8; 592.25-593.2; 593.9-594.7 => 0.9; 0.3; -0.9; 1.4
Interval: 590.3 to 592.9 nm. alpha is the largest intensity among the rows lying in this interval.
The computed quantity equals 39.9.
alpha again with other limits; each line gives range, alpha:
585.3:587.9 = 41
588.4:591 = 43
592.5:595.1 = 42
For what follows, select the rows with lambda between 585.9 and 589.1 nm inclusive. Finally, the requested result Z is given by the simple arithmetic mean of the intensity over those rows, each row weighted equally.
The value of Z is 34.4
